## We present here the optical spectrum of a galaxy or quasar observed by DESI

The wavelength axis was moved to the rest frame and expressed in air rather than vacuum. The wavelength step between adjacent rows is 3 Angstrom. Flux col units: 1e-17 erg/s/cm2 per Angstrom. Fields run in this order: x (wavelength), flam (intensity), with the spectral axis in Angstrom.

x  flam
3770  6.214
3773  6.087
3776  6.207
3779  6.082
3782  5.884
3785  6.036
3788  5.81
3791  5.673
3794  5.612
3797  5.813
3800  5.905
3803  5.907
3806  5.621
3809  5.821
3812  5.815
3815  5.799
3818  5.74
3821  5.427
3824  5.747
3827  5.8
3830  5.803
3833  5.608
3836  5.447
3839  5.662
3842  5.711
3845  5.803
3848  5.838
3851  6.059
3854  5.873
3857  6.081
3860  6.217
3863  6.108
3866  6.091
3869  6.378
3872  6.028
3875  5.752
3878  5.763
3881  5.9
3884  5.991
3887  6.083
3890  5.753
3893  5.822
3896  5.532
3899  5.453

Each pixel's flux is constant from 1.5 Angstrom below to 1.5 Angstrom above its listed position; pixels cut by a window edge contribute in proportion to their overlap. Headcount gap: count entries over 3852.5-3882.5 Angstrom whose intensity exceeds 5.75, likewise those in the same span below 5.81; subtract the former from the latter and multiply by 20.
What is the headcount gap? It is -160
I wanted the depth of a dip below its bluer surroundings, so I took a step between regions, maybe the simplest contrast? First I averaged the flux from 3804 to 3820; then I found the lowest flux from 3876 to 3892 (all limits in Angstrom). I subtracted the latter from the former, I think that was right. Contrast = 0.0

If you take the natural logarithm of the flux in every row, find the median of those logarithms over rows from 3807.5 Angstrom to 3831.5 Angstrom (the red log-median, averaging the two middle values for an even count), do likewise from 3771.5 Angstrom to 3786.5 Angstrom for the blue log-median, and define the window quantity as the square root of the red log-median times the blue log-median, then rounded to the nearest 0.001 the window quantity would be 1.781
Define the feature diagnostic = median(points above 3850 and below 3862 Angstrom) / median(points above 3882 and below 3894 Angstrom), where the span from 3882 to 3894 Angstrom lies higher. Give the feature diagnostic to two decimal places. 1.03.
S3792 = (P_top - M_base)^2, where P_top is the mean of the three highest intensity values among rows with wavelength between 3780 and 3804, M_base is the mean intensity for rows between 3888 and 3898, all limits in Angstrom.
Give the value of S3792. 0.06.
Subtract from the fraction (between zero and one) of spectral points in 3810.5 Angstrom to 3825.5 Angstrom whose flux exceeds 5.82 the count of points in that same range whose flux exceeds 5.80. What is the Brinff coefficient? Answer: -1.0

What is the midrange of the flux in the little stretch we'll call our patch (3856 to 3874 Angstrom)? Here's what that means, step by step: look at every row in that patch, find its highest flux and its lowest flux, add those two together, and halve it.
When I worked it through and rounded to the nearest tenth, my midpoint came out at 6.2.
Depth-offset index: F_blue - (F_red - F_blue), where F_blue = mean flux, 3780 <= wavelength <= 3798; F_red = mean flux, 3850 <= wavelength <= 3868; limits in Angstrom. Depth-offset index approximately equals 5.54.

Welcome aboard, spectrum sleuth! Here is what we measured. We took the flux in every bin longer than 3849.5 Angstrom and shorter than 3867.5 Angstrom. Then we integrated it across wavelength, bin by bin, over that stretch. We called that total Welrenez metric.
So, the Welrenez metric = 109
